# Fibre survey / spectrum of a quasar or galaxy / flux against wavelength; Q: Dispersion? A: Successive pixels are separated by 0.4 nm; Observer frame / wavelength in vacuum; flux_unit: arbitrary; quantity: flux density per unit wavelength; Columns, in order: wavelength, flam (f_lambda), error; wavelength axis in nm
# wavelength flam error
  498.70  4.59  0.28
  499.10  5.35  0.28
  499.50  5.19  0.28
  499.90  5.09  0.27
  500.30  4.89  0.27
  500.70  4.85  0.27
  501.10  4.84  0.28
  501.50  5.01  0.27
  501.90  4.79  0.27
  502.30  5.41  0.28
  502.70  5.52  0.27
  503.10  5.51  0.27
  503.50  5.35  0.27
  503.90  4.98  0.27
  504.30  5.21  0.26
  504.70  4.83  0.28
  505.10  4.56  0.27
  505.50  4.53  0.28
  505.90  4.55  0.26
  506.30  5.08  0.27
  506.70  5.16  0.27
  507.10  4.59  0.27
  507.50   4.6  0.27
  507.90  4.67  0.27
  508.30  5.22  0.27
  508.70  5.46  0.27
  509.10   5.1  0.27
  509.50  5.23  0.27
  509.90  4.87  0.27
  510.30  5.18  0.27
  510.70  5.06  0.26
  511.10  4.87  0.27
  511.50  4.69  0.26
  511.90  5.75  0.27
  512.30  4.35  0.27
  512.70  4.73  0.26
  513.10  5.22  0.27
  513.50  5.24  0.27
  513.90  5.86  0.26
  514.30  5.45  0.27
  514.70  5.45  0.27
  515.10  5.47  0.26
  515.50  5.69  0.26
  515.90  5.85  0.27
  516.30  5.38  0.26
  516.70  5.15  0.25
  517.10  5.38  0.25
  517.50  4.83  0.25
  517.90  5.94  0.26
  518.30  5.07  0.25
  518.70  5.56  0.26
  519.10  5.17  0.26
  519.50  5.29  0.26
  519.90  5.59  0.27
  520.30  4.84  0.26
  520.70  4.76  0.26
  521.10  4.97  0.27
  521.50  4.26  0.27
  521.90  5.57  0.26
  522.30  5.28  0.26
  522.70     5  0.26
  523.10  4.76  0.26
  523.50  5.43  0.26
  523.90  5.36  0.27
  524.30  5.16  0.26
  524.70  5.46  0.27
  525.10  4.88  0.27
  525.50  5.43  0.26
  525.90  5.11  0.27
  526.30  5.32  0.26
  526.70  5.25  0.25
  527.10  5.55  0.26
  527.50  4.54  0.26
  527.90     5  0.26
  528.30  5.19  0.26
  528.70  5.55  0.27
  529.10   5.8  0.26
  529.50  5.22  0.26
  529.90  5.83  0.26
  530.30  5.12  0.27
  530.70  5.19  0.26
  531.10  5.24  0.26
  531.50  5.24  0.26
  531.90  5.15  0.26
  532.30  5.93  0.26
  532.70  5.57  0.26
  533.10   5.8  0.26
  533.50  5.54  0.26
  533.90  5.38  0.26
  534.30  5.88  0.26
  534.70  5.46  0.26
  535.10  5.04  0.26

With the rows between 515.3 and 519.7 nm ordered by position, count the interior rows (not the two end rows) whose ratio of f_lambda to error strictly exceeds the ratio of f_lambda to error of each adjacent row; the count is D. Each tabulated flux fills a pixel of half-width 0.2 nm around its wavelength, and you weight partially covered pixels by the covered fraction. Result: 3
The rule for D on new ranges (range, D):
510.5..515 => 2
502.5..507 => 1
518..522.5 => 4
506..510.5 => 3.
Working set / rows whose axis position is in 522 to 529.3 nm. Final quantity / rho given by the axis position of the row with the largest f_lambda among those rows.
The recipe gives 529.10 nm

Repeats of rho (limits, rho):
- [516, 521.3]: 517.90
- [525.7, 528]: 527.10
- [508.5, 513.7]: 511.90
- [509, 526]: 517.90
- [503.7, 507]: 504.30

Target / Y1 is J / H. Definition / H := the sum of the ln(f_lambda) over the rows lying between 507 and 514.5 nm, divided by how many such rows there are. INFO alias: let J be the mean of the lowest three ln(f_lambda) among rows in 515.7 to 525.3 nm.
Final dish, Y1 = 0.94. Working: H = 1.62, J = 1.52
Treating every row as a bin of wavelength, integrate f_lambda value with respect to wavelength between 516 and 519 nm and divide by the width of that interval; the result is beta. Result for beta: 5.34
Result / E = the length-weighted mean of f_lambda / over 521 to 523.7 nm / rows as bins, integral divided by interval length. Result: 5.04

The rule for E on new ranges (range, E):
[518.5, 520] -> 5.39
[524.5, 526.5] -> 5.24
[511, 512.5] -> 4.92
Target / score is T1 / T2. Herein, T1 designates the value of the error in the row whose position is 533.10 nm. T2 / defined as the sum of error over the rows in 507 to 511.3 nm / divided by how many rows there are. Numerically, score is 0.97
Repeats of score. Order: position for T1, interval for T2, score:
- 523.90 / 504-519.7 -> 1.02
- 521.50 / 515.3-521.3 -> 1.04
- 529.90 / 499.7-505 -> 0.96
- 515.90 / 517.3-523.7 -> 1.04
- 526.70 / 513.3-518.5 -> 0.96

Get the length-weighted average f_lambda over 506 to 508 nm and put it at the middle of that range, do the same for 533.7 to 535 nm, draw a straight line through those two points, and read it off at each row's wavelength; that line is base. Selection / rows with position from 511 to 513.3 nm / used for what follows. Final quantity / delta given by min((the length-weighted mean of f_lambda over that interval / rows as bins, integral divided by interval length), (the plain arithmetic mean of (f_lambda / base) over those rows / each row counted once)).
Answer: 1.00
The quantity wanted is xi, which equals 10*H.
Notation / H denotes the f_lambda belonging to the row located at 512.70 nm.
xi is 47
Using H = 4.73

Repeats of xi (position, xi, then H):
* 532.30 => 59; 5.93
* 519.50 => 53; 5.29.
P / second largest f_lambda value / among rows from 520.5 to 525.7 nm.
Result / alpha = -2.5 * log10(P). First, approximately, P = 5.46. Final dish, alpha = -1.84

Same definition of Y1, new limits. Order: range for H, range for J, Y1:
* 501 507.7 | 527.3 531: 0.99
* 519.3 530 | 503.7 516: 0.91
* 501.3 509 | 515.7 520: 1.00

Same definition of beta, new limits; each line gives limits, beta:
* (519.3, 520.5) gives 5.24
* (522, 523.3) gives 5.06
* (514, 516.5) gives 5.56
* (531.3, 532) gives 5.20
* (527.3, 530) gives 5.28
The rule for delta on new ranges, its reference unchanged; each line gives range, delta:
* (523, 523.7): 0.97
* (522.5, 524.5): 0.98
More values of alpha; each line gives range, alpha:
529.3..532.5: -1.91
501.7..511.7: -1.85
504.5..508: -1.76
